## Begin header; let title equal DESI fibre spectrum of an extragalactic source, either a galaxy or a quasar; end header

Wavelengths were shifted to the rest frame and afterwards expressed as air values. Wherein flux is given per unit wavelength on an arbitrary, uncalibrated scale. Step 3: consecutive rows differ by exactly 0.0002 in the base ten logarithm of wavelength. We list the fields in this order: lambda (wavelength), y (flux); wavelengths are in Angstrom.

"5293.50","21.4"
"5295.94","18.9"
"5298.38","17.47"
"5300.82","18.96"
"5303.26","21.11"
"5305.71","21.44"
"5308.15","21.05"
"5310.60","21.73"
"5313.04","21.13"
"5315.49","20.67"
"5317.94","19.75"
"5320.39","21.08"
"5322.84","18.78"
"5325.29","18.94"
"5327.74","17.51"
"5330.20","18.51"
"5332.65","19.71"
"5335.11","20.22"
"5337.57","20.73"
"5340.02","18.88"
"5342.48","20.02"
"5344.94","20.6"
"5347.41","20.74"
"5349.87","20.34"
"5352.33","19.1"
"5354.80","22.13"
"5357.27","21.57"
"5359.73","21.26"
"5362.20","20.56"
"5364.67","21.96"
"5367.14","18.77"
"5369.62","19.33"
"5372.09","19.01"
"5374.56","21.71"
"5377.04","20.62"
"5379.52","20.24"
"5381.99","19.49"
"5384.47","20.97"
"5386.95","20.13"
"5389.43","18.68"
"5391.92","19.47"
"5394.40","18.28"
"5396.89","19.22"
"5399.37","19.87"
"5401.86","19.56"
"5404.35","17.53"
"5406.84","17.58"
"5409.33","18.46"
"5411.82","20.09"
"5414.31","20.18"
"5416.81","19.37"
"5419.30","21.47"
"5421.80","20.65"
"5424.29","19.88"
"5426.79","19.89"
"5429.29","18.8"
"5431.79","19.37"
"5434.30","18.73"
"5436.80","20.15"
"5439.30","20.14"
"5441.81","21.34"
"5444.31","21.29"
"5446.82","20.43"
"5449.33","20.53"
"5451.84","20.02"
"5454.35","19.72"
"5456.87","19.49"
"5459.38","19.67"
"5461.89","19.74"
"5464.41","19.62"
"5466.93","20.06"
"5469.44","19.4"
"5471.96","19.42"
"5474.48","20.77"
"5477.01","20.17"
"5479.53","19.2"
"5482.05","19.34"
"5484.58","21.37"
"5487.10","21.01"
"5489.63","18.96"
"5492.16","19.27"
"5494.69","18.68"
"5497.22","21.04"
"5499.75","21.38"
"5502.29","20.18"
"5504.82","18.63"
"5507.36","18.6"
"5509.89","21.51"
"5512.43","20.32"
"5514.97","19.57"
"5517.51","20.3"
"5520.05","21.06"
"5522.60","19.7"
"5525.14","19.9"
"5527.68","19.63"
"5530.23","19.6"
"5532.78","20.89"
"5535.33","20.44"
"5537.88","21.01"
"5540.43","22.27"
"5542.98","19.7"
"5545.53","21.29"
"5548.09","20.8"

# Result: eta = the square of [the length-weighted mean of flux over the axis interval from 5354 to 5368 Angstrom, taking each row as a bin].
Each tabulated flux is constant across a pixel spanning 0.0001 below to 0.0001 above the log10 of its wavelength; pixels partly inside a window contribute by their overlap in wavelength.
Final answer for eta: 444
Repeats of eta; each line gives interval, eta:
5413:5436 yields 393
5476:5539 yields 403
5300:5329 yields 408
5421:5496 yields 396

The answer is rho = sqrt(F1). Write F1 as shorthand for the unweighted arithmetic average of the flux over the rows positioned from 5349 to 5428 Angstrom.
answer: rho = 4.46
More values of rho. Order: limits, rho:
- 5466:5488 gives 4.48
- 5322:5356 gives 4.44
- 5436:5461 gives 4.50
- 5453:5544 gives 4.48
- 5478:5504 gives 4.48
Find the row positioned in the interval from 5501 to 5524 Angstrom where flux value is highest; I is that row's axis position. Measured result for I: 5509.89 Angstrom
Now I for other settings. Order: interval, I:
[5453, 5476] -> 5474.48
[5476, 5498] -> 5484.58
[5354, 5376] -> 5354.80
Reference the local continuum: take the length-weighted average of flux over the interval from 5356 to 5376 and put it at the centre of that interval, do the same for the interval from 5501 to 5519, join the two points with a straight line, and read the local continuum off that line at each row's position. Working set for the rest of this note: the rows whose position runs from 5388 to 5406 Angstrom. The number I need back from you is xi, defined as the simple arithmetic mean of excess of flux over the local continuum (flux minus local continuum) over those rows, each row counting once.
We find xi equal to -1.4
